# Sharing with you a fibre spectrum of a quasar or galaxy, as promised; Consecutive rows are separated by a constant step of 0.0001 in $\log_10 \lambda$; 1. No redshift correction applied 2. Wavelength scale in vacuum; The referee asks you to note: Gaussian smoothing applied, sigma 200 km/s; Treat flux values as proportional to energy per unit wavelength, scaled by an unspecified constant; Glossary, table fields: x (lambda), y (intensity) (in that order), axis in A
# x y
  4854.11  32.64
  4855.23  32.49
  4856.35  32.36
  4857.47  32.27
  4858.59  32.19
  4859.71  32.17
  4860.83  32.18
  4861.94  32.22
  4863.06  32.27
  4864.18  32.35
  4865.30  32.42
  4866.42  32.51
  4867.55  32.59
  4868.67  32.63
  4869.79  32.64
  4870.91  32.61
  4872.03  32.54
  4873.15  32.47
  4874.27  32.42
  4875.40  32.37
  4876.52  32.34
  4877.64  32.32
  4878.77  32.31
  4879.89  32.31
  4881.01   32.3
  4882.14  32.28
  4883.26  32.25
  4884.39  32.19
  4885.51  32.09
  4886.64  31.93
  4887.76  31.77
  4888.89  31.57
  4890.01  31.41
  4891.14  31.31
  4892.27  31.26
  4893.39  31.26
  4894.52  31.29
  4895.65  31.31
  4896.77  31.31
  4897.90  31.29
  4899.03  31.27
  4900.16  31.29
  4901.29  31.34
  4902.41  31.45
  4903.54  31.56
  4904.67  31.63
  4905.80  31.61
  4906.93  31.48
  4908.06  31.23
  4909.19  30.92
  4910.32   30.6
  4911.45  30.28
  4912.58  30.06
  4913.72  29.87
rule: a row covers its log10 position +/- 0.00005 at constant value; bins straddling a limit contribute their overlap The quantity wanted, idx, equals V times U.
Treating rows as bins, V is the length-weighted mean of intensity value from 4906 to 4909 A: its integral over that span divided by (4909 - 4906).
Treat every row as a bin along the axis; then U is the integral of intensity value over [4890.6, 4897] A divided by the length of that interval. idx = 981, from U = 31.3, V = 31.3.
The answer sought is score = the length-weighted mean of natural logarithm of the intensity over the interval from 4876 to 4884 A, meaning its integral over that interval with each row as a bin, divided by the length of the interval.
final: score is 3.473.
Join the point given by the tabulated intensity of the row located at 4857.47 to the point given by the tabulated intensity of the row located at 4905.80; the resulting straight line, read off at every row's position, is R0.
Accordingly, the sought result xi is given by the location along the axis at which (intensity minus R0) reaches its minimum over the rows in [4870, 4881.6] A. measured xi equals 4877.64 A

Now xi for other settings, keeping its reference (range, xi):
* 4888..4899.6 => 4892.27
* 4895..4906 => 4895.65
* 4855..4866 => 4859.71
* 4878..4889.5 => 4888.89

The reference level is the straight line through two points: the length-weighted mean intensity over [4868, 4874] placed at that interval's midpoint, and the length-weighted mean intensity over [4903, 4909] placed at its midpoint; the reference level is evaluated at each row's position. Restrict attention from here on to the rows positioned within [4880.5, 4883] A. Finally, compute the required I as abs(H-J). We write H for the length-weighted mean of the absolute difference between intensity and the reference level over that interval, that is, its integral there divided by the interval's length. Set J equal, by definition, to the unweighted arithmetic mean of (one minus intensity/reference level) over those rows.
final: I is 0.0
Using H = 0.02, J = -0.001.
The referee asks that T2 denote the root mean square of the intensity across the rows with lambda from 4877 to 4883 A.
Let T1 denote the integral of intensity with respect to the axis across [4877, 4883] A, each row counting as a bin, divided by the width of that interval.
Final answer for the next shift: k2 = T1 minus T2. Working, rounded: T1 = 32.3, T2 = 32.3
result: 0.008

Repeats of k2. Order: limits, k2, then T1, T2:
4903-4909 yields -0.044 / 31.5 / 31.5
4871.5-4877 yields -0.003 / 32.4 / 32.4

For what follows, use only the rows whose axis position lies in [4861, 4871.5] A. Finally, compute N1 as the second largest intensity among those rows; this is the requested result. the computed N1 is 32.63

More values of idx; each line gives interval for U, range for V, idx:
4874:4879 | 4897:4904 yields 1013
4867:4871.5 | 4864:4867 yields 1056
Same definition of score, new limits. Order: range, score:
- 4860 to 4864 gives 3.480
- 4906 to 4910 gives 3.441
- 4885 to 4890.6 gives 3.457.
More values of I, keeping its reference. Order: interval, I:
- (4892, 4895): 0.6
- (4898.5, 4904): 0.2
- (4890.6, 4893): 0.6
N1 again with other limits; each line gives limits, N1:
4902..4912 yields 31.61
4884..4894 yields 32.09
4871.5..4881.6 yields 32.47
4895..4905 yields 31.56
